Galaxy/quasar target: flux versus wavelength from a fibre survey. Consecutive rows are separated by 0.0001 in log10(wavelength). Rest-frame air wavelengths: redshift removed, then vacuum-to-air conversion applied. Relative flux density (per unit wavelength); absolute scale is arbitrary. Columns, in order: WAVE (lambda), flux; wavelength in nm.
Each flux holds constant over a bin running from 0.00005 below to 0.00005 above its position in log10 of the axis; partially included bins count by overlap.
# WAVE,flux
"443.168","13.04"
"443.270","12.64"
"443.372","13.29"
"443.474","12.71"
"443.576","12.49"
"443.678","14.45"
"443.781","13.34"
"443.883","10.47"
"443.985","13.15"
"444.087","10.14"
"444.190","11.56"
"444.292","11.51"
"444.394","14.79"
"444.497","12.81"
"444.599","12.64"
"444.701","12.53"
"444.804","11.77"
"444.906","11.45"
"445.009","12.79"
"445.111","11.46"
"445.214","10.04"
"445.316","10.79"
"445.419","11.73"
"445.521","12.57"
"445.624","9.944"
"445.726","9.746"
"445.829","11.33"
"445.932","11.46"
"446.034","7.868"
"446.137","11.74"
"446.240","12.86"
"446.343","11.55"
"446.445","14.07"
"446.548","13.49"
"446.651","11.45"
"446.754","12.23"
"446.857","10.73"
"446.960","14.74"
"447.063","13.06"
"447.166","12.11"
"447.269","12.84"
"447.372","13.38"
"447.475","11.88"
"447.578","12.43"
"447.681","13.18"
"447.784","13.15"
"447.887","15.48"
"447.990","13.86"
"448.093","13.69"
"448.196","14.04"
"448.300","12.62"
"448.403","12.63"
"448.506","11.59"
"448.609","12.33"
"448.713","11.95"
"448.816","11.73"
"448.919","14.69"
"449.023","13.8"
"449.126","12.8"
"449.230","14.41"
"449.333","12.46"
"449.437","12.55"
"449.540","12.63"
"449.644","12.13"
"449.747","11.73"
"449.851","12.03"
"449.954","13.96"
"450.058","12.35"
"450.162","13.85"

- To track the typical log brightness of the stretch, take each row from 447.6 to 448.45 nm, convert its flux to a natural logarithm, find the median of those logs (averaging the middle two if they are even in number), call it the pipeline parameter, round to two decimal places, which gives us 2.60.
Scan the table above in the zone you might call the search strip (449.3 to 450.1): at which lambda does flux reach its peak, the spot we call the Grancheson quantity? 449.954 nm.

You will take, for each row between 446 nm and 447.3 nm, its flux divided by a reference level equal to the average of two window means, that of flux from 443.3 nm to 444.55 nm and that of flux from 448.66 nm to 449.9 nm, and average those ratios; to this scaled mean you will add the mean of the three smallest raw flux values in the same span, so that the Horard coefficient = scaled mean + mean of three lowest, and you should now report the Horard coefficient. 11.0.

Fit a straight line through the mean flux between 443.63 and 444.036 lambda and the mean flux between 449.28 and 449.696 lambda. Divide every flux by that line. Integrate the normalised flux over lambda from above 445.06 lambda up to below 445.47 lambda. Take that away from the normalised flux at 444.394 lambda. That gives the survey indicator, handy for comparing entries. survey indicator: 0.8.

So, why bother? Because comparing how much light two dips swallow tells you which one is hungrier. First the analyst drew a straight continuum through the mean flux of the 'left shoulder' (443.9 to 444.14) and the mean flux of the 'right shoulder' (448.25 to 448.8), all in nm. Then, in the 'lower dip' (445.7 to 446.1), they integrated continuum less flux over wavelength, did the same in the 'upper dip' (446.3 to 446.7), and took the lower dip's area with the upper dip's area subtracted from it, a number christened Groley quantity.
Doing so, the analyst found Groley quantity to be 1.0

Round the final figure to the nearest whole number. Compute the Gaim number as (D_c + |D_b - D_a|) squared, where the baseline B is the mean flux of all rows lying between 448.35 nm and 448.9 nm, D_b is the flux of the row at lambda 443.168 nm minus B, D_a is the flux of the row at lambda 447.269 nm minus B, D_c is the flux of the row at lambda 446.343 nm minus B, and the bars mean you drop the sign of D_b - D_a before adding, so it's 0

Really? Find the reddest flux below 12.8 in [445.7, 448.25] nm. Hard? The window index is 447.578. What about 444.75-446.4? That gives 446.343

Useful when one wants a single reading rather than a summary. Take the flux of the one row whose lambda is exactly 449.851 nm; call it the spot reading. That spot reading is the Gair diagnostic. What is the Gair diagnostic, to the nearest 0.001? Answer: 12.030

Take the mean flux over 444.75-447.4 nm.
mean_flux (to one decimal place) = 11.8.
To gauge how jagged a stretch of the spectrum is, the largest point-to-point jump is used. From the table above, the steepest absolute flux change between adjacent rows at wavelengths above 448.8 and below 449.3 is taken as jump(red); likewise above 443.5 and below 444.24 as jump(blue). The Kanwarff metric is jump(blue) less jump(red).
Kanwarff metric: 0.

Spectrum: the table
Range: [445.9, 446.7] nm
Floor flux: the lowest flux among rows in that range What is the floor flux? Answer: 7.868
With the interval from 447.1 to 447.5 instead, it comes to 11.88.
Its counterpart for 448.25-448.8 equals 11.59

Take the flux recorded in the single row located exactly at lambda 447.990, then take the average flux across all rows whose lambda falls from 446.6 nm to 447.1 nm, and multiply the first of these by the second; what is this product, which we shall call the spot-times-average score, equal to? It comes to 172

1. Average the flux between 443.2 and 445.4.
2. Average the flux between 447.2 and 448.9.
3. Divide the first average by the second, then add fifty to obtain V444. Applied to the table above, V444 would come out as 50.9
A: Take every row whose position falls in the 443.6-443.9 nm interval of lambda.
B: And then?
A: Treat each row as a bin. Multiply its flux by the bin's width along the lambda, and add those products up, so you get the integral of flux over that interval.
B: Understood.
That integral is 3.9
